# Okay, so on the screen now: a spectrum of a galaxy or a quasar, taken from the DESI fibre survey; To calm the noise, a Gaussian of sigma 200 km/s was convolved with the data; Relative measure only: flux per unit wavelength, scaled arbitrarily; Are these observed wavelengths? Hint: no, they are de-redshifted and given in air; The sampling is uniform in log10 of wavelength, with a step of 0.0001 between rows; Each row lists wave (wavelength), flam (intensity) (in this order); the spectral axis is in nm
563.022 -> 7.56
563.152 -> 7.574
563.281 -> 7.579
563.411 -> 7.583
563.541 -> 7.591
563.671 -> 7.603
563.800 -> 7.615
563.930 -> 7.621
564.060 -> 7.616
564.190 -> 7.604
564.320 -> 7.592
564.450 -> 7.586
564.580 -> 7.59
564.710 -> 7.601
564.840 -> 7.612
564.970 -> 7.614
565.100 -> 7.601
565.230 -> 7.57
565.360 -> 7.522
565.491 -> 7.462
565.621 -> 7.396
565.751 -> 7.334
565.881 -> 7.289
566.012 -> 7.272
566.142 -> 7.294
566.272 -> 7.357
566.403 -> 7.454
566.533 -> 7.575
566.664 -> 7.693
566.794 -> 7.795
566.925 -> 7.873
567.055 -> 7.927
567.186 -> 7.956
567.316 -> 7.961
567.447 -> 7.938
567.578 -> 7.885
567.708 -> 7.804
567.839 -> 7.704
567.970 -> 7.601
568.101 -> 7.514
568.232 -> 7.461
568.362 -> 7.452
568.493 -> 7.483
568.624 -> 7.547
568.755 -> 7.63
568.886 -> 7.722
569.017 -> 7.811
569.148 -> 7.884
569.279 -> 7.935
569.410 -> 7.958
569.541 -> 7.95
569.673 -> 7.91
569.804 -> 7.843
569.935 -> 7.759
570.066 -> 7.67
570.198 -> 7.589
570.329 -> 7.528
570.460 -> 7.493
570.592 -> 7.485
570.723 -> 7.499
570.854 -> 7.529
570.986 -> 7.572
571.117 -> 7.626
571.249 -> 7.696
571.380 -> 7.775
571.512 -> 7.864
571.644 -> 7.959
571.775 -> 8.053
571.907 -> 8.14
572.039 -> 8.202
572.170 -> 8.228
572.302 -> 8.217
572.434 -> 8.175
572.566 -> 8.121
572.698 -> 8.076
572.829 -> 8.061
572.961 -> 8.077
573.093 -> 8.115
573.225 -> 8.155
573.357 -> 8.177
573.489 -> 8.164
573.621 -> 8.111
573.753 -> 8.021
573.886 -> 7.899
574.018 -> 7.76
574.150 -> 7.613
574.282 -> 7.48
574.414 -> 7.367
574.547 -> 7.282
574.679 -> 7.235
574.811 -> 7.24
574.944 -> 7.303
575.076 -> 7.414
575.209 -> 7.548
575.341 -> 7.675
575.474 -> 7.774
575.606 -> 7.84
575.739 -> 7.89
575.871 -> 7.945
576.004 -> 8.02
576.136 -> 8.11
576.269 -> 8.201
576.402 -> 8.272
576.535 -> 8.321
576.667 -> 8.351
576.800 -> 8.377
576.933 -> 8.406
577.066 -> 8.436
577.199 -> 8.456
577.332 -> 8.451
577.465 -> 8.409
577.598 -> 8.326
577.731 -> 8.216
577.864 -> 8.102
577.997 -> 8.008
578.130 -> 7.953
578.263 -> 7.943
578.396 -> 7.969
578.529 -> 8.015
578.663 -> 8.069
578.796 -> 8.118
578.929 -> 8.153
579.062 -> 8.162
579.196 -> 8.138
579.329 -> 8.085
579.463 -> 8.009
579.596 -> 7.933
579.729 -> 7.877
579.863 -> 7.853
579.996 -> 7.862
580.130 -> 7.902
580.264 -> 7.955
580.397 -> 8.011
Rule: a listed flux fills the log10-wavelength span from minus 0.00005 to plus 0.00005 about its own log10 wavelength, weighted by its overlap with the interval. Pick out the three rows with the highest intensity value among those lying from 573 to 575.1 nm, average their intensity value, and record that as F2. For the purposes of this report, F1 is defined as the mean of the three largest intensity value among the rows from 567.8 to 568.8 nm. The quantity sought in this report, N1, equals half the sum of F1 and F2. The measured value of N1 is 7.91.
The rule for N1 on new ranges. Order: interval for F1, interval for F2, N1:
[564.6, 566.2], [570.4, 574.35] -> 7.91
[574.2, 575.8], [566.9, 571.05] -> 7.90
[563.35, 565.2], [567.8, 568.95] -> 7.65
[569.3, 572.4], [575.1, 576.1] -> 8.08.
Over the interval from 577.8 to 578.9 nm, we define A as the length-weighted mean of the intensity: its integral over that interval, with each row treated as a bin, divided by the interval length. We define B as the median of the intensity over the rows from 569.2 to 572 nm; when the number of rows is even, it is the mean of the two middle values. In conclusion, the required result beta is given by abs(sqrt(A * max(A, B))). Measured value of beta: 8.03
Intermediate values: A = 8.03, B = 7.76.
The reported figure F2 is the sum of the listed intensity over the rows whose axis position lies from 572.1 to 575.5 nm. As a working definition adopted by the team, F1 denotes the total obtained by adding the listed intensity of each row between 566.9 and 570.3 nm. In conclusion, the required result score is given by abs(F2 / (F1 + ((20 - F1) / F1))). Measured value 1.01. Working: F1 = 202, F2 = 203.3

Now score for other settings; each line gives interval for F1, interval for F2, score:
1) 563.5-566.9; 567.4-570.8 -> 1.03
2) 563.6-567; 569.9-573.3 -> 1.05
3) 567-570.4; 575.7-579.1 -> 1.06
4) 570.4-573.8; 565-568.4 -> 0.96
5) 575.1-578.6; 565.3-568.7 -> 0.94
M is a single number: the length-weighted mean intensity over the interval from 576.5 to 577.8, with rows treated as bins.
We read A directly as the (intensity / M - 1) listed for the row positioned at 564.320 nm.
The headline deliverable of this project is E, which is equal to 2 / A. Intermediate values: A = -0.09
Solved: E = -21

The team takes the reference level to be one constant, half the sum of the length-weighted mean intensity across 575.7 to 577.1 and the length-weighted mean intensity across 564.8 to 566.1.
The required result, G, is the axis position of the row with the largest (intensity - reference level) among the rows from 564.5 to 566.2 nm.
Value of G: 564.970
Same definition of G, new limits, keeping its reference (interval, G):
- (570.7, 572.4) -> 572.170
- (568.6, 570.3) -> 569.410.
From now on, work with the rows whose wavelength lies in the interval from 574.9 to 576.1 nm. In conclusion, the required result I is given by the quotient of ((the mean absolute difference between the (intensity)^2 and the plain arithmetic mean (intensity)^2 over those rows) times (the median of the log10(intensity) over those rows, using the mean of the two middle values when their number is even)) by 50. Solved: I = 0.055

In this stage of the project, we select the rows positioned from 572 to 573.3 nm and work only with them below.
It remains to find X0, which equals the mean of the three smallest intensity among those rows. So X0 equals 8.07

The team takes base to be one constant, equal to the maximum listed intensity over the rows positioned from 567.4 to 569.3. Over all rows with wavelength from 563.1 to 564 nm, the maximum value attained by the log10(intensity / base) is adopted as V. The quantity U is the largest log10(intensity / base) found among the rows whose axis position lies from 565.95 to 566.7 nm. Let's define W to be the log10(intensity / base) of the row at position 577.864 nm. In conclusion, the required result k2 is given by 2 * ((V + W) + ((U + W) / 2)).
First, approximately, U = -0.014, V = -0.02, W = 0.009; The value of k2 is -0.022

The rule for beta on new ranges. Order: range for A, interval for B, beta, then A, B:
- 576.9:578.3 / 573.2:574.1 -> 8.25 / 8.25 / 8.11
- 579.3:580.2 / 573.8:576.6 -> 7.92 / 7.92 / 7.76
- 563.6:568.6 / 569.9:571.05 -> 7.60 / 7.60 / 7.53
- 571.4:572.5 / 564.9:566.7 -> 8.09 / 8.09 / 7.46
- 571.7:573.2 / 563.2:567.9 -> 8.14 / 8.14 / 7.60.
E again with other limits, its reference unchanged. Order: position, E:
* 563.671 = -22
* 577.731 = -105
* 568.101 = -19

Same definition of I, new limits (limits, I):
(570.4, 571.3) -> 0.017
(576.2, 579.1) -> 0.045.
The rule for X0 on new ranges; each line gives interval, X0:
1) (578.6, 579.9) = 7.89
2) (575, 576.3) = 7.55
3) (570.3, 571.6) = 7.49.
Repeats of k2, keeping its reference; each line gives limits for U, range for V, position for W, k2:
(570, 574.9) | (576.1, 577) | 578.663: 0.087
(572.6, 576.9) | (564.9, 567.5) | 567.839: -0.013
